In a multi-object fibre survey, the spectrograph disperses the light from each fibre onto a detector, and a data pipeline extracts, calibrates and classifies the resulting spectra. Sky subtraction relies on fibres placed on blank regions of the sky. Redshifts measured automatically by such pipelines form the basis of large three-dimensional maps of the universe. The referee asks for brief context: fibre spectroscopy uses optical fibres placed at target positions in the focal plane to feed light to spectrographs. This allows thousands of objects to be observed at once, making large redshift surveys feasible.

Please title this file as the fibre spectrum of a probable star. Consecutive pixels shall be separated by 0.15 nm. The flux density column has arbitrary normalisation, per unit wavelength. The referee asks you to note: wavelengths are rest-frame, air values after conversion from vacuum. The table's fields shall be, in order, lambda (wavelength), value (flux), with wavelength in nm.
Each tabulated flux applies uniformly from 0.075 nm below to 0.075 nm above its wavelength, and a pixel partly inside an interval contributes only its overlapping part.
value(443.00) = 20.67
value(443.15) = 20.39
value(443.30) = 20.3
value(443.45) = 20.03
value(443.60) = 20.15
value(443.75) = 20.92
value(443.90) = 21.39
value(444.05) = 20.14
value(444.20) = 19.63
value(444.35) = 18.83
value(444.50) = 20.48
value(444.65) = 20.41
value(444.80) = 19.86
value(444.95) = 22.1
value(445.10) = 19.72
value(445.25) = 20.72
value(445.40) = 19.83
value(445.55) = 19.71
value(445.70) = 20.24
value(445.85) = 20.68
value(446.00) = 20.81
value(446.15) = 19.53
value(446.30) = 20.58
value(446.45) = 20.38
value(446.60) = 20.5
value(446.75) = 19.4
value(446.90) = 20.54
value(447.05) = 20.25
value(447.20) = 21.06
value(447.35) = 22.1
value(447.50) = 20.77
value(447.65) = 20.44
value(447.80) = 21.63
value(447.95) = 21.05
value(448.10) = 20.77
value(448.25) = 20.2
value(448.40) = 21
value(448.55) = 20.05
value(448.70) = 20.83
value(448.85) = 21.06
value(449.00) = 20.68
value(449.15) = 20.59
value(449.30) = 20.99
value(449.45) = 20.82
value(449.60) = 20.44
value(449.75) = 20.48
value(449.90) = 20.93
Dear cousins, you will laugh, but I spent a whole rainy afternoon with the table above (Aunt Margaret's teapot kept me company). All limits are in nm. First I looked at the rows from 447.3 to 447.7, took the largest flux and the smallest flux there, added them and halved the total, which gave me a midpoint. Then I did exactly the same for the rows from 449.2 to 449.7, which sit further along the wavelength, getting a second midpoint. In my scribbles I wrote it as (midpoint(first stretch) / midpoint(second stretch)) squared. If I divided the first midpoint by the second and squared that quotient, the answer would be 1.054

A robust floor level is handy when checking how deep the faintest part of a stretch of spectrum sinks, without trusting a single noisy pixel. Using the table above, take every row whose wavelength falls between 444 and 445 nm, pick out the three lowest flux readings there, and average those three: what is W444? 19.4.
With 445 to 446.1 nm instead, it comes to 19.8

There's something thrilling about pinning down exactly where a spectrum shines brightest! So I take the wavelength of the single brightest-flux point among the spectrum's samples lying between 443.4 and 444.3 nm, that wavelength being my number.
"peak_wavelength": 443.90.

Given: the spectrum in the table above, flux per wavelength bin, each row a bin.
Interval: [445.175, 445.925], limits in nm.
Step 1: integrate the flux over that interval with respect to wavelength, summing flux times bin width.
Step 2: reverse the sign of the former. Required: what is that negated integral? -15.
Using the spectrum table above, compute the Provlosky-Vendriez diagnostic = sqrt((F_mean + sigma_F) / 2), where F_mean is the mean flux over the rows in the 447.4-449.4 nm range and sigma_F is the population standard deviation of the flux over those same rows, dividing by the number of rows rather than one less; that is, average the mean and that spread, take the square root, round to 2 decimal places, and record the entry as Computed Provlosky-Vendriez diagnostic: 3.25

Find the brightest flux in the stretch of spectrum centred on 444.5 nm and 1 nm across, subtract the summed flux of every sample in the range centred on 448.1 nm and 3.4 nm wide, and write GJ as -454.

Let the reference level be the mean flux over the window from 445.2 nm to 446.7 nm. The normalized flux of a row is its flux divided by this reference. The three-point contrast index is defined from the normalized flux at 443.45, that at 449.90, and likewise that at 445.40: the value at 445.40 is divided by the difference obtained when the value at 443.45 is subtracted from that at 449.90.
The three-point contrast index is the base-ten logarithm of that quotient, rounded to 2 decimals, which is 1.34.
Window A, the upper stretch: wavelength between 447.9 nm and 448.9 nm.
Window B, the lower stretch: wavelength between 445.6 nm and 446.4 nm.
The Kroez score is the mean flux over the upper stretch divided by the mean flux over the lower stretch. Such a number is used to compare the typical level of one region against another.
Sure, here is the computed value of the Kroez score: 1.017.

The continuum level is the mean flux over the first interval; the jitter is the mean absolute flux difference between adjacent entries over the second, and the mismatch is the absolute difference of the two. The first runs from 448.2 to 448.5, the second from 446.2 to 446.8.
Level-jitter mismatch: 20.1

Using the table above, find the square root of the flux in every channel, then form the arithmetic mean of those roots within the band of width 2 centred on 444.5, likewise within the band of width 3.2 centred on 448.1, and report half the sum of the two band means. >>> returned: 4.53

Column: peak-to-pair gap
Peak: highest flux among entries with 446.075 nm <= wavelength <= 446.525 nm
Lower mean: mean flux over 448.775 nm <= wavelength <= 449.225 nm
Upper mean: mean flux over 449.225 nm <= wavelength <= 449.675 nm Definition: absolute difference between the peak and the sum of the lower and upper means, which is 20.9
